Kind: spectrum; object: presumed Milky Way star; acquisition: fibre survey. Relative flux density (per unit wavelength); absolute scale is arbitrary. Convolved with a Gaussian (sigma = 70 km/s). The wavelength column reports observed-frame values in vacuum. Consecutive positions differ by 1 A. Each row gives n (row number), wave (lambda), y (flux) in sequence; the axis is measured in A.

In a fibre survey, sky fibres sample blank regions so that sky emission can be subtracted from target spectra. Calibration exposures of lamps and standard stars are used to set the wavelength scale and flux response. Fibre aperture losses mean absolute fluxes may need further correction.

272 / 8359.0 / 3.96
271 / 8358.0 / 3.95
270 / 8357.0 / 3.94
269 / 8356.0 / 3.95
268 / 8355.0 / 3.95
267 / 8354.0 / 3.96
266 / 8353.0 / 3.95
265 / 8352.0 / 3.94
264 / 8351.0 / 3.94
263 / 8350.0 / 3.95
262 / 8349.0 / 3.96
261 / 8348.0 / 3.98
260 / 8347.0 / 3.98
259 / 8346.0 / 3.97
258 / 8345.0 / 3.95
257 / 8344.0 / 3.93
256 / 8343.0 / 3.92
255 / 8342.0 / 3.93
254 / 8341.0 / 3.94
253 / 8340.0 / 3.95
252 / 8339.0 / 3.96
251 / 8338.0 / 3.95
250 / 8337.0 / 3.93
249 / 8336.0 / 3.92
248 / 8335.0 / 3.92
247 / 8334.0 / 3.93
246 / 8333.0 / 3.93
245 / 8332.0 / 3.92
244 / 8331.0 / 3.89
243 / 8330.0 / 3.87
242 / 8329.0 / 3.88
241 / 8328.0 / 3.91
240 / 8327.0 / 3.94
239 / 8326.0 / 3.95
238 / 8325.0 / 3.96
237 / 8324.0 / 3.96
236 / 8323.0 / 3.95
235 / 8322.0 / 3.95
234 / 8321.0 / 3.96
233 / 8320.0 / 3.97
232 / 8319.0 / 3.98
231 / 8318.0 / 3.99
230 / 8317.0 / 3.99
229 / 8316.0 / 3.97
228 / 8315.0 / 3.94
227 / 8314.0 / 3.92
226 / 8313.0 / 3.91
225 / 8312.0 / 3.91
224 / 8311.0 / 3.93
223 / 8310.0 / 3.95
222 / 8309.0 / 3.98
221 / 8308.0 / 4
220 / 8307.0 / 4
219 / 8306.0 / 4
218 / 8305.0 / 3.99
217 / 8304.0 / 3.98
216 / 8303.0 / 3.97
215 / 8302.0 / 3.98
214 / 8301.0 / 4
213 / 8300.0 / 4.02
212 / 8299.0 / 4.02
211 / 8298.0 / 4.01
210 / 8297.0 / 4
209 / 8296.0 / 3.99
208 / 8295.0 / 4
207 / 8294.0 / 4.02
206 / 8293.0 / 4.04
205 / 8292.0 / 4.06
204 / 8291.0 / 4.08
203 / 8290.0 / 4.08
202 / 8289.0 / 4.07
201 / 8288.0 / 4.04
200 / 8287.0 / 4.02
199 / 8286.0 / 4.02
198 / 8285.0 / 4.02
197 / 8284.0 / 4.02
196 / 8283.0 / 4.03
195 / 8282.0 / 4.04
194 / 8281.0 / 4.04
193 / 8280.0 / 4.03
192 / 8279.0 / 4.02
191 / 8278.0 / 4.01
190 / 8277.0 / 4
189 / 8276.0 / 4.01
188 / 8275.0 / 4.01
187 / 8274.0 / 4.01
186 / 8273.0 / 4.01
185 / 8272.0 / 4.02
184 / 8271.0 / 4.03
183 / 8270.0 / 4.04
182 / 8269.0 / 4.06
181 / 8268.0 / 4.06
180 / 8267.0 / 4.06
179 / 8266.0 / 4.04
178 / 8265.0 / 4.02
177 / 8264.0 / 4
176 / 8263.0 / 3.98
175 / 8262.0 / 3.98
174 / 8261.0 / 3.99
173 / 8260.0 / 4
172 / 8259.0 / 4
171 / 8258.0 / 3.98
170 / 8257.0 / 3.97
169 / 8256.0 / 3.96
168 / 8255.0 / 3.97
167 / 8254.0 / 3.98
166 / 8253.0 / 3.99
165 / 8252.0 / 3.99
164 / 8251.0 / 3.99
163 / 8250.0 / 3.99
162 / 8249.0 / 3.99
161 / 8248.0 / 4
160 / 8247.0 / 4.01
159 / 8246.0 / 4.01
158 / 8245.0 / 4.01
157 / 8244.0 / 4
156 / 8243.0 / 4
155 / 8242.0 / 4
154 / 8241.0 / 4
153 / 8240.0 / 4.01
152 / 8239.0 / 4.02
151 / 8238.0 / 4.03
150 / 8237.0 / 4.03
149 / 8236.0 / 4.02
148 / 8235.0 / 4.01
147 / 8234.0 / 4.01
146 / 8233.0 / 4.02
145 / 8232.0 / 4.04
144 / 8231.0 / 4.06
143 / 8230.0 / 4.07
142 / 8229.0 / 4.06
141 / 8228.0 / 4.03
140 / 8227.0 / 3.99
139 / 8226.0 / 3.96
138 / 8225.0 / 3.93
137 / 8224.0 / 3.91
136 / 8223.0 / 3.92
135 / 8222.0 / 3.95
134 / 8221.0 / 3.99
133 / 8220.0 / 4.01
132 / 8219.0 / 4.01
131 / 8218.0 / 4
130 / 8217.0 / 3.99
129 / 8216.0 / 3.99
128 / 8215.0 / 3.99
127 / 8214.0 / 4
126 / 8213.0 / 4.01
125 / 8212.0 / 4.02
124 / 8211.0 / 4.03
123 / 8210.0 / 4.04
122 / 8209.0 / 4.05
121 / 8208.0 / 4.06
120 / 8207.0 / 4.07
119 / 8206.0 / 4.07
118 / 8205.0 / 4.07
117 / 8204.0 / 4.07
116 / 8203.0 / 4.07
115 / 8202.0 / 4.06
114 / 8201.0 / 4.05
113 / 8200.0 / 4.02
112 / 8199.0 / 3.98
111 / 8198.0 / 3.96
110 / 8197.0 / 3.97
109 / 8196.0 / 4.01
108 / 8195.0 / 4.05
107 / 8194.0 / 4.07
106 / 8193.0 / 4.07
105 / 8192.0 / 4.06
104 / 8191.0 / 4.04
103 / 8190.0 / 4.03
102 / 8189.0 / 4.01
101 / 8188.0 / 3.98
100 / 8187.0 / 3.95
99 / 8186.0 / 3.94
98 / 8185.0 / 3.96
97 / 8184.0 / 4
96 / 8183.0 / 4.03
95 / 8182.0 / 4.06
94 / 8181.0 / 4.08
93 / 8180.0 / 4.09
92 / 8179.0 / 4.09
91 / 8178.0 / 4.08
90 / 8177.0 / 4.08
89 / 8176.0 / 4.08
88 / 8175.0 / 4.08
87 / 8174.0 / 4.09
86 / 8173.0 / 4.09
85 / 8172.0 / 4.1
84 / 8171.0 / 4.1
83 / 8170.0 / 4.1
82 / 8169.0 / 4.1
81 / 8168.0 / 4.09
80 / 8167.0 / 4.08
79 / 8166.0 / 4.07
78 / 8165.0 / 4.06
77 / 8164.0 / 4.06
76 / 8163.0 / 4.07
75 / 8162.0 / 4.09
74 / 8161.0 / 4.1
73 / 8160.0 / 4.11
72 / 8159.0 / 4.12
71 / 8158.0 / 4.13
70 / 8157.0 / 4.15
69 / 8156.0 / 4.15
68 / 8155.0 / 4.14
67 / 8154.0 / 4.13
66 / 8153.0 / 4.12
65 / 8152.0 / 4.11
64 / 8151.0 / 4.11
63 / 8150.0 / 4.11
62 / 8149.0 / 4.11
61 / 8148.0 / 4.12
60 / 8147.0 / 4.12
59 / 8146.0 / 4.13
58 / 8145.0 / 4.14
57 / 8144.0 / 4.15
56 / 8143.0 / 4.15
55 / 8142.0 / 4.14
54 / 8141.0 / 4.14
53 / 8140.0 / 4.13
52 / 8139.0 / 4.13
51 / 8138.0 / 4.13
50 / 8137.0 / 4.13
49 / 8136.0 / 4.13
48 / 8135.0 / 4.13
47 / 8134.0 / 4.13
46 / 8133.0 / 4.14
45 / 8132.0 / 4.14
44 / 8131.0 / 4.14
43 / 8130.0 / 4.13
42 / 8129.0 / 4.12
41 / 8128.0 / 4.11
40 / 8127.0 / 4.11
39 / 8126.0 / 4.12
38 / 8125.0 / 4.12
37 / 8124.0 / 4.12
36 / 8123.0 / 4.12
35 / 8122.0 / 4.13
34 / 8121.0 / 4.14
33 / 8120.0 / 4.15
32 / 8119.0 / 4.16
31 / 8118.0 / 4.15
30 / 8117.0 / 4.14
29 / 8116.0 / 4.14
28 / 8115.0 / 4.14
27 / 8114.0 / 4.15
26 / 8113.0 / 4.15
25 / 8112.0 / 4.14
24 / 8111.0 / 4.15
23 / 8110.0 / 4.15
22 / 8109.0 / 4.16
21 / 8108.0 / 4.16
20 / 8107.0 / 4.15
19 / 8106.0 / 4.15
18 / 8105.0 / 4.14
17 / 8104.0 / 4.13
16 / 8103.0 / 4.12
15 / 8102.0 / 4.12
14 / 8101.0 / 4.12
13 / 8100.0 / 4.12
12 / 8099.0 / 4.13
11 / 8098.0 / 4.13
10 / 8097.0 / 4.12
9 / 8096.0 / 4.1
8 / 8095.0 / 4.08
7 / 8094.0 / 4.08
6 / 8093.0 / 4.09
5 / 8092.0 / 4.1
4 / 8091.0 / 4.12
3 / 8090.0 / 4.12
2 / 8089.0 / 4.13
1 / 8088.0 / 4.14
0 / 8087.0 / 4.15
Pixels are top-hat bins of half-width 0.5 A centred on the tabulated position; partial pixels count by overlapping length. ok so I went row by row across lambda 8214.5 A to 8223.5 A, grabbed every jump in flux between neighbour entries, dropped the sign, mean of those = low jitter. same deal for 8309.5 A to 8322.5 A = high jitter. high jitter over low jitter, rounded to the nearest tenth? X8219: 1.0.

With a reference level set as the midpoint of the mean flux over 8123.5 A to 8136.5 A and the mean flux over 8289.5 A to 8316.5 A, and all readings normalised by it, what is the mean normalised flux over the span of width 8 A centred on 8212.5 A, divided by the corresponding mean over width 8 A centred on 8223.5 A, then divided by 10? 0.101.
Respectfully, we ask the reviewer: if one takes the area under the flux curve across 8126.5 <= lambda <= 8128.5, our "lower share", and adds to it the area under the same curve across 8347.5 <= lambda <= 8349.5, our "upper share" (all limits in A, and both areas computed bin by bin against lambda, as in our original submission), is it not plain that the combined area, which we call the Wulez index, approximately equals 16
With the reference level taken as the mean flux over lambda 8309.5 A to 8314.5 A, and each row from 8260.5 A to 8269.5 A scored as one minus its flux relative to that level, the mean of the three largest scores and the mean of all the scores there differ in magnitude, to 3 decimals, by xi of 0.010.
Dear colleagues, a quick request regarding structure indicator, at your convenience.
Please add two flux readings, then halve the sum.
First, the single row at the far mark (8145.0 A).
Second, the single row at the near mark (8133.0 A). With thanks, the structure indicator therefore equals 4.14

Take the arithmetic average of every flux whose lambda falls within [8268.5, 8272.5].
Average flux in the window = 4.04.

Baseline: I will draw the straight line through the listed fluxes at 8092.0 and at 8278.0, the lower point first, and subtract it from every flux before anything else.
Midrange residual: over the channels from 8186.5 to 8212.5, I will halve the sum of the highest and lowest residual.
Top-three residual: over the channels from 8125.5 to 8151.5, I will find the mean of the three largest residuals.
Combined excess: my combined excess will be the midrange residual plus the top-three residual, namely 0.03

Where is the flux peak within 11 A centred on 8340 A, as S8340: 8339.0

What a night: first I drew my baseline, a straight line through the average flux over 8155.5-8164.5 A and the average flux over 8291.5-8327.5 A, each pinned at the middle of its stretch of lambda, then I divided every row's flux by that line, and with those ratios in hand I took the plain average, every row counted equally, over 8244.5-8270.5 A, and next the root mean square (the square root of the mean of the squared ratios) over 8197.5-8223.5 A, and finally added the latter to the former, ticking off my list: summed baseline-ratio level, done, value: 1.984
